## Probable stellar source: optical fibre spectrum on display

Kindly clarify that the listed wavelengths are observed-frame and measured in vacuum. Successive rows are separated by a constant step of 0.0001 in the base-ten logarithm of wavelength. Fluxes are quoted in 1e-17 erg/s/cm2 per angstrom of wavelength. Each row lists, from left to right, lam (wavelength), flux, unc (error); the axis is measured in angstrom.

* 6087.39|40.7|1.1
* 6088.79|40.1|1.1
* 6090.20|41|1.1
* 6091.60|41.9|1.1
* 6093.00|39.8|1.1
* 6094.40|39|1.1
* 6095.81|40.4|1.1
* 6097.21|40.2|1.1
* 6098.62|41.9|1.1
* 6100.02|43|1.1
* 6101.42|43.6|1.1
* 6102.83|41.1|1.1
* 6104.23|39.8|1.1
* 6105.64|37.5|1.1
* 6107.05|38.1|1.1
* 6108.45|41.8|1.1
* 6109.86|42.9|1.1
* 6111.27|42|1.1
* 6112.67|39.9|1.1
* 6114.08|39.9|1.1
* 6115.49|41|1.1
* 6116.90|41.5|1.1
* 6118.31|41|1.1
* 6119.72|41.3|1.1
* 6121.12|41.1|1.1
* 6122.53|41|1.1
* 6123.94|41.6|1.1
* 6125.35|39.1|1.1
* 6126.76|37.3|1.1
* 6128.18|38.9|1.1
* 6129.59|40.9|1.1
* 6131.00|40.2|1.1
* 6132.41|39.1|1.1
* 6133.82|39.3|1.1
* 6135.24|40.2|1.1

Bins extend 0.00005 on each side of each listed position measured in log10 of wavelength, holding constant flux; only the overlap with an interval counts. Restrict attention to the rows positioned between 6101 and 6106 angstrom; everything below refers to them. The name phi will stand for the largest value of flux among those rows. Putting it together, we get 43.6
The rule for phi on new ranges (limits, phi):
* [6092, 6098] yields 40.4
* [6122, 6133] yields 41.6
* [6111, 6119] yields 42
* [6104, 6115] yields 42.9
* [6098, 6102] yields 43.6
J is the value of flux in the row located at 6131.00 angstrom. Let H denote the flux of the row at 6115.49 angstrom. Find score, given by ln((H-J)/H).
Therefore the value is -3.9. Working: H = 41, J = 40.2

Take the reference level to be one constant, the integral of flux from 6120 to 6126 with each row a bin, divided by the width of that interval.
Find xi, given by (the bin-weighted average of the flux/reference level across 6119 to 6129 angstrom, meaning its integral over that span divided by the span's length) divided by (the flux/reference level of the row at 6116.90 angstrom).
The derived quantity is 0.97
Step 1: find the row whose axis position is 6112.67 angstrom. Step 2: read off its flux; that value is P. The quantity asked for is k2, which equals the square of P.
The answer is 1592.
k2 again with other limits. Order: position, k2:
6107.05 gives 1452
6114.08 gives 1592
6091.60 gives 1756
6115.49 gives 1681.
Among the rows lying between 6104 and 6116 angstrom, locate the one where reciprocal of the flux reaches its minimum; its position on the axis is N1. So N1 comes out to 6109.86 angstrom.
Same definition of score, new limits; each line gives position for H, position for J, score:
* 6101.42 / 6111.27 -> -3.3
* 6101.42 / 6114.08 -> -2.5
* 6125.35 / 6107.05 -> -3.7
